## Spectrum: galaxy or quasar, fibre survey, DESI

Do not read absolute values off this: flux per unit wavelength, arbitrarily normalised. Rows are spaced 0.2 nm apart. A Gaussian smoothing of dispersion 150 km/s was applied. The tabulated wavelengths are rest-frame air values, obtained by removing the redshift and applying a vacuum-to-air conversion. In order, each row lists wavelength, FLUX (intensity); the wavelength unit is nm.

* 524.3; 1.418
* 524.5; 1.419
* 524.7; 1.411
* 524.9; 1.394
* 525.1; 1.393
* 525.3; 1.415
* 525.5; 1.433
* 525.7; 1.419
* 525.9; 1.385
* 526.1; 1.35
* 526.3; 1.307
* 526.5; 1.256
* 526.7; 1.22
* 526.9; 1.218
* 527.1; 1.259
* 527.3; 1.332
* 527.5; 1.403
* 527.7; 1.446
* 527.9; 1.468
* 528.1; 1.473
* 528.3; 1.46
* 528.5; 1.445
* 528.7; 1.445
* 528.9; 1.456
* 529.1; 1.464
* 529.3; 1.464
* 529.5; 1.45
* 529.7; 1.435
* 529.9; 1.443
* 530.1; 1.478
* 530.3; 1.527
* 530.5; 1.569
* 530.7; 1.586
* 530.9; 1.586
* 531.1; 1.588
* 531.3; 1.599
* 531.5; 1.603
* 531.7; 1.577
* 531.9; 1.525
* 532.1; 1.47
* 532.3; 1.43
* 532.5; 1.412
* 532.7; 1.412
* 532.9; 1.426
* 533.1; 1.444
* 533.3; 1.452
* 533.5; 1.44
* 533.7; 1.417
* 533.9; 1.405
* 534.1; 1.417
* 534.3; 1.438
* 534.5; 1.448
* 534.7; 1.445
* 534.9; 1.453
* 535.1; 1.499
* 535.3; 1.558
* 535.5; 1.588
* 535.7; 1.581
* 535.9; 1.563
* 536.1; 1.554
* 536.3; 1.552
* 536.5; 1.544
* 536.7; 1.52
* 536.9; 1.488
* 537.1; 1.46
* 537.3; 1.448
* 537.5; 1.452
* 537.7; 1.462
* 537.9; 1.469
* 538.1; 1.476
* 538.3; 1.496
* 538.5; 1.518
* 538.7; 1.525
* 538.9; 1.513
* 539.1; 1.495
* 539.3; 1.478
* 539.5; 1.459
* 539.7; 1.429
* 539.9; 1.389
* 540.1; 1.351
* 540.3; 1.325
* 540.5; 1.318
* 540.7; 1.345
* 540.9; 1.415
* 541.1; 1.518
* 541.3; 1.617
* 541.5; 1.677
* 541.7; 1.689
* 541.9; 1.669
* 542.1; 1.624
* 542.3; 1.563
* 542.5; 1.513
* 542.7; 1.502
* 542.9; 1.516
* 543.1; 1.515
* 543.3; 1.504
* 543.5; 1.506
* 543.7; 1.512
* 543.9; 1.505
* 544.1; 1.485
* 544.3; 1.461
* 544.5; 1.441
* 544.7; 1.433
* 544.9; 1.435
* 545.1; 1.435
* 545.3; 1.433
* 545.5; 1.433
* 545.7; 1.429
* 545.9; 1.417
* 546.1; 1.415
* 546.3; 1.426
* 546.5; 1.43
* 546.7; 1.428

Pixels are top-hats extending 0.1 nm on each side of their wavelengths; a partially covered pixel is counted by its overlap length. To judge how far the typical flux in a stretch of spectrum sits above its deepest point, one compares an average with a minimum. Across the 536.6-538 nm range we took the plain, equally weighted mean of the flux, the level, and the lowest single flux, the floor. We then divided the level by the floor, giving 1.02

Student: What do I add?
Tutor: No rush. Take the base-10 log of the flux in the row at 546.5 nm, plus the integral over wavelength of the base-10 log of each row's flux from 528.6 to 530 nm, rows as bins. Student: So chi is 0.382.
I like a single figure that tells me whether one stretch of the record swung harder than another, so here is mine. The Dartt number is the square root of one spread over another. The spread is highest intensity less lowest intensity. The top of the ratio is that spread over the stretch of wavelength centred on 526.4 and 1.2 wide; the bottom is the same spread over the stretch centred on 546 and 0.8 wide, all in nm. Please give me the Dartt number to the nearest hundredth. 3.45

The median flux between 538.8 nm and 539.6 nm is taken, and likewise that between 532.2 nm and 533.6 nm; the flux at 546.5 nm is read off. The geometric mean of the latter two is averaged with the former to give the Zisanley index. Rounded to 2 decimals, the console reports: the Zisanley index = 1.46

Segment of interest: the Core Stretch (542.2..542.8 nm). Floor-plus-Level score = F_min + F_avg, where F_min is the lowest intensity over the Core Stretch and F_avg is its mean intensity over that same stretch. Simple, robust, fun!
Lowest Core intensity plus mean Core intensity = 3.03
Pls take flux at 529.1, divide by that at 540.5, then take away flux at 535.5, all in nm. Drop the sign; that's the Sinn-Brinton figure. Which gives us 0.48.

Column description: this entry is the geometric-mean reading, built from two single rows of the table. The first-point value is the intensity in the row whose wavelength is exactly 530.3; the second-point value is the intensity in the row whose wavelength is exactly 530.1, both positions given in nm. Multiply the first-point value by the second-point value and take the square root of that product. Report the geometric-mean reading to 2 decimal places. 1.50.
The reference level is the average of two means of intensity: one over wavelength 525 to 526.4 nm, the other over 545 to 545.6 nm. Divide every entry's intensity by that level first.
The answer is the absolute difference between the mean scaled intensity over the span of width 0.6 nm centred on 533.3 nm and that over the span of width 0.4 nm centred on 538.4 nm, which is 0.04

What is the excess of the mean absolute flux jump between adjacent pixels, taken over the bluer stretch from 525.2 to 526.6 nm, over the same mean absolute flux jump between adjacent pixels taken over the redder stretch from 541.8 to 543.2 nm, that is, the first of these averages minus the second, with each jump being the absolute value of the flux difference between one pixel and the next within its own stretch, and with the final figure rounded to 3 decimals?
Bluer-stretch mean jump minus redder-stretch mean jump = 0.002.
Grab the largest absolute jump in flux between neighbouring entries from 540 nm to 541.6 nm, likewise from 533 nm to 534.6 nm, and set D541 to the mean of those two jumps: 0.063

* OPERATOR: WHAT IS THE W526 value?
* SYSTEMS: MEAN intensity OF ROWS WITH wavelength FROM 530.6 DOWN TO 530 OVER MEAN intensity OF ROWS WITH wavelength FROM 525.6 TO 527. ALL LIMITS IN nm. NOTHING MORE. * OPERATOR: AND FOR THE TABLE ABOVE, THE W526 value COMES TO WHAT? 1.17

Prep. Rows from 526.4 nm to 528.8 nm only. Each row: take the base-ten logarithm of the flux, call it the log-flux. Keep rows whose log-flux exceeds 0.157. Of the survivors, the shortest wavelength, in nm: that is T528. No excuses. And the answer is 527.7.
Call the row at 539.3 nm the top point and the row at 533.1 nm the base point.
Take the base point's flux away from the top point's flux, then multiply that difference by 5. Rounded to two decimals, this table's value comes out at 0.17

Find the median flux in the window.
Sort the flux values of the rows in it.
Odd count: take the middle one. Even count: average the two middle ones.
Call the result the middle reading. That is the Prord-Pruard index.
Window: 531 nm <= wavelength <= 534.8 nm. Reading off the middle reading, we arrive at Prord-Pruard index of 1.44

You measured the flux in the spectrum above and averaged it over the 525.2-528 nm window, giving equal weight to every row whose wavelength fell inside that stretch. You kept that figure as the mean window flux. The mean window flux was 1.35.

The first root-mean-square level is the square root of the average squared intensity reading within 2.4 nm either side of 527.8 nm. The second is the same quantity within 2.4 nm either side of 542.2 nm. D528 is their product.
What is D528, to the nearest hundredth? 2.10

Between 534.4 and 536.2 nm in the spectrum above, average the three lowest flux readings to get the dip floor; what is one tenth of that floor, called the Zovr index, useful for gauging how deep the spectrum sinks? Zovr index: 0.145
